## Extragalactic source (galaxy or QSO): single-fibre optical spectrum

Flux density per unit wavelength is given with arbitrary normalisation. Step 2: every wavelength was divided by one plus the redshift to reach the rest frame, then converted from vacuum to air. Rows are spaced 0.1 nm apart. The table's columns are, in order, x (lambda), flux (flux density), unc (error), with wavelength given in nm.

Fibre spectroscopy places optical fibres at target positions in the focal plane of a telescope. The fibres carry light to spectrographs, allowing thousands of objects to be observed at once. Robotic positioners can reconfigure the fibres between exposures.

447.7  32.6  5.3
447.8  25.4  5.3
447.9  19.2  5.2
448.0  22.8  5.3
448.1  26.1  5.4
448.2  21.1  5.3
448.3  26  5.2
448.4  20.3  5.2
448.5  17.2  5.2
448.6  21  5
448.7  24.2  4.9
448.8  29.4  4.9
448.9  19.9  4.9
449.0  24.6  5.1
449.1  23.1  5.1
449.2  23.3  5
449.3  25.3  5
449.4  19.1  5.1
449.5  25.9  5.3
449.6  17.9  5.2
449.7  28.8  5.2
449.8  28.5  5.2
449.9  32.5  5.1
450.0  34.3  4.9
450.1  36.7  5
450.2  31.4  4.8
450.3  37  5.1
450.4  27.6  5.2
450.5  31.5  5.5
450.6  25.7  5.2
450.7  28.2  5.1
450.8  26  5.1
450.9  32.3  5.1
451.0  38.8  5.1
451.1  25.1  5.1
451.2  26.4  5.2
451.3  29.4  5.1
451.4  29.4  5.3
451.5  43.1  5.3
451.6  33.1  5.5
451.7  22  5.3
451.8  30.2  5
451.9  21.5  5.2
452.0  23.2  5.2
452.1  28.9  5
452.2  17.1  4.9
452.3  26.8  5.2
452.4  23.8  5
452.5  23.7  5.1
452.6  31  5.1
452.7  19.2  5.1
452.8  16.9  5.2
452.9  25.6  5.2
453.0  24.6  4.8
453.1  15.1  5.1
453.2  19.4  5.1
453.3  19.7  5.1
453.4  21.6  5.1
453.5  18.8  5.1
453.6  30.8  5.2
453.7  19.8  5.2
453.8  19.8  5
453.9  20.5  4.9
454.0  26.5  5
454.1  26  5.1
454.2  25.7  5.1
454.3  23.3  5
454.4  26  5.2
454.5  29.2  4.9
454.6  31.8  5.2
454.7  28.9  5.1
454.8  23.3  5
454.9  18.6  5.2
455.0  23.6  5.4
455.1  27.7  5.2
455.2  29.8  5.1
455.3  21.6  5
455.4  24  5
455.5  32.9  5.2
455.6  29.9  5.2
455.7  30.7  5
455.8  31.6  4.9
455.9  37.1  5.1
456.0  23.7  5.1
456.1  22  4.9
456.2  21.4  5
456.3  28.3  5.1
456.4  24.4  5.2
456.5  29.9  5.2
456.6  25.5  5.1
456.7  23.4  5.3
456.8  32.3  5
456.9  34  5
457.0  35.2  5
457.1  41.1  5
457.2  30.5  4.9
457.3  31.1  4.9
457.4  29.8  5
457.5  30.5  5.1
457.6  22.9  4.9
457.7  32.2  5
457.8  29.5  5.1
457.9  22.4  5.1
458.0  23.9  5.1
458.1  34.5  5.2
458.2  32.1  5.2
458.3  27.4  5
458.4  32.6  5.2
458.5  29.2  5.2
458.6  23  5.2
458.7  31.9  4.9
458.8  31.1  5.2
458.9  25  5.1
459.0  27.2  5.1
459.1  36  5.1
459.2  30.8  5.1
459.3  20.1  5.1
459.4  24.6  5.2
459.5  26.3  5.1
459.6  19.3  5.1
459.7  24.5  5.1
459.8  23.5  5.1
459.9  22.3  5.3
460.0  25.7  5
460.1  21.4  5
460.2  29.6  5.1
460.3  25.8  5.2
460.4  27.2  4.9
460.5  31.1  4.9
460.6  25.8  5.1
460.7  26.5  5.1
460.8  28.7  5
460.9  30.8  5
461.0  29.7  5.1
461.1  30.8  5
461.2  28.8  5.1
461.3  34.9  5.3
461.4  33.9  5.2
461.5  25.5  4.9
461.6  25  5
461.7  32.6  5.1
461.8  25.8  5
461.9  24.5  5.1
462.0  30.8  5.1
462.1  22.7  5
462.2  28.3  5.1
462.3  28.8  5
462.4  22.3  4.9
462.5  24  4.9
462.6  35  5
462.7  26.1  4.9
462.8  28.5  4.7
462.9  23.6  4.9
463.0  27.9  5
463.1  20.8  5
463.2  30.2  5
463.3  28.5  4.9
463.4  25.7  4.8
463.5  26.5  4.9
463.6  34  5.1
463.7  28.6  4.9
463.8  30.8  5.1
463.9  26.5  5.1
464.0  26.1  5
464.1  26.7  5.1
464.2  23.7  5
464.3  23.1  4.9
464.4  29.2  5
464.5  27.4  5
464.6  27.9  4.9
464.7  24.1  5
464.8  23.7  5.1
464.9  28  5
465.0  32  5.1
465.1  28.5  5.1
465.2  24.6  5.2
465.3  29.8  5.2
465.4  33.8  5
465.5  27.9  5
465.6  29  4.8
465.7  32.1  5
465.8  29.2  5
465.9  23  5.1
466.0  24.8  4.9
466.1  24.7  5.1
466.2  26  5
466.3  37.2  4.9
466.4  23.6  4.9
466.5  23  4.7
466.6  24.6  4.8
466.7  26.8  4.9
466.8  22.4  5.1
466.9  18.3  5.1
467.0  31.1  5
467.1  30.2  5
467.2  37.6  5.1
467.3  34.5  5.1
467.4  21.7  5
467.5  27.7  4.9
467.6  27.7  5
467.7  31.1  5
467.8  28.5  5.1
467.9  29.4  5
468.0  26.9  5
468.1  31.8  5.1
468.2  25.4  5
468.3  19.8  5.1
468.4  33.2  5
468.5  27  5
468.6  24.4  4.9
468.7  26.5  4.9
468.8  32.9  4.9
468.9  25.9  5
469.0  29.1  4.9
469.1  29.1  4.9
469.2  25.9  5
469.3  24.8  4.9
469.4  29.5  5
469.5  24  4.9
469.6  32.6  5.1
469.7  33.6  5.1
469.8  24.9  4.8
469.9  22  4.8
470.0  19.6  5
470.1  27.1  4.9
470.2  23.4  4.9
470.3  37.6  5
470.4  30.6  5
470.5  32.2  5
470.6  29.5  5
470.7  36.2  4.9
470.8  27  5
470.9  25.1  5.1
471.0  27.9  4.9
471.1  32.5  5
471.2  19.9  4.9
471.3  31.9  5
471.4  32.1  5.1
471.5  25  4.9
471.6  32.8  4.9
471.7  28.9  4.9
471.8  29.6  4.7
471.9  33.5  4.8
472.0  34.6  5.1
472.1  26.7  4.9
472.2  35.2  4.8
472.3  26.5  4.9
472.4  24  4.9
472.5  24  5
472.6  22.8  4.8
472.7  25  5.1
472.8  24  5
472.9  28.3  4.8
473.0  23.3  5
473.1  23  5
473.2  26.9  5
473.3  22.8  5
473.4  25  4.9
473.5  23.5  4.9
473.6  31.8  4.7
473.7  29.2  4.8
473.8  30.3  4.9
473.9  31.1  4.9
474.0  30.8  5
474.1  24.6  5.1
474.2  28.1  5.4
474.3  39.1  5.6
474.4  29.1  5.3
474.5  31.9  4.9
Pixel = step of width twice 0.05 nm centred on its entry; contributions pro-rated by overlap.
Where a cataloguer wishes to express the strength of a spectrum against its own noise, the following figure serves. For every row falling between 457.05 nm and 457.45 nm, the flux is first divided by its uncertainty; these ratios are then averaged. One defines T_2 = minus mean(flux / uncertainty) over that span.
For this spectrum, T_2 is -6.7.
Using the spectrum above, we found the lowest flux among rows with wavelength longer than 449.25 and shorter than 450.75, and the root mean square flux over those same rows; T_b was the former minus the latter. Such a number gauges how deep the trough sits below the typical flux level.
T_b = -11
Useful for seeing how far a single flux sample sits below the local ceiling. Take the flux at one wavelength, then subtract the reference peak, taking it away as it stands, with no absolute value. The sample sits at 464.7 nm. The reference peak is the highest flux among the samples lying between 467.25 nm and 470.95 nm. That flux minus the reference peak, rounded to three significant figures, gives -13.5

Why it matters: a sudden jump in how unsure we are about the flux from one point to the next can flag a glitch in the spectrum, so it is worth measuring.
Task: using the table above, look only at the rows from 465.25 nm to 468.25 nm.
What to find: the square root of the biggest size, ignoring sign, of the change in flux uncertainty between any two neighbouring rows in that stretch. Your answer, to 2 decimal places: 0.45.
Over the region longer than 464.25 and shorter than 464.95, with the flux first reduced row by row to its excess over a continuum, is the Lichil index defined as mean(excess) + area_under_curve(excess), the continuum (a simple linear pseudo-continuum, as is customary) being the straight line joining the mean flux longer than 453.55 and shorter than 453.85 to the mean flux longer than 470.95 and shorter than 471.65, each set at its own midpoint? -1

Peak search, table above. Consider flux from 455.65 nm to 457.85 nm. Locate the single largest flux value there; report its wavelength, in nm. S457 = 457.1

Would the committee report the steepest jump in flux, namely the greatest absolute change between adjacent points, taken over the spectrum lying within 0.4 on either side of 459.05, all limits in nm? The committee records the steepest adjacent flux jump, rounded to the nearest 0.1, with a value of 10.7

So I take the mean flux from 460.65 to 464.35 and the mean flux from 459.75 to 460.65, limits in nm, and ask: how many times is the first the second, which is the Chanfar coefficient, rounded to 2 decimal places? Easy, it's 1.07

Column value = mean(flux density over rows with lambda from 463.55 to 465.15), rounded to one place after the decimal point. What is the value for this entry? 27.5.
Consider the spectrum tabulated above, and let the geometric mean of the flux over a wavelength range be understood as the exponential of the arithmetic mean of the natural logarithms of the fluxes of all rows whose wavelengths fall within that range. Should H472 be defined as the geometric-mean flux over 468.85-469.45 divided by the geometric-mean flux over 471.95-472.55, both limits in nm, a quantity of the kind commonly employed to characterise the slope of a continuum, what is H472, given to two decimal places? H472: 0.97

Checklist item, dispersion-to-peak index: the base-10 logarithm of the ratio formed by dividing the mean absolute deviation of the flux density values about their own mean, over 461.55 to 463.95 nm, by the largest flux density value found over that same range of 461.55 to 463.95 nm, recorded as -1.08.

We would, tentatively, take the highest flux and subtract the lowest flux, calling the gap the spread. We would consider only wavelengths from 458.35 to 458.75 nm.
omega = 10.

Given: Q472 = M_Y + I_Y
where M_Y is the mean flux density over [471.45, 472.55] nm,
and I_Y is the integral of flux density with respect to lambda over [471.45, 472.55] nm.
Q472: 61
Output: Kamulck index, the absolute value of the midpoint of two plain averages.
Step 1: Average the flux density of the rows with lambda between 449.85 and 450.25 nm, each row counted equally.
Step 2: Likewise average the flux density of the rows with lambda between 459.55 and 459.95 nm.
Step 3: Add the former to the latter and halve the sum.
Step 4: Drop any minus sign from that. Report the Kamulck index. 28.1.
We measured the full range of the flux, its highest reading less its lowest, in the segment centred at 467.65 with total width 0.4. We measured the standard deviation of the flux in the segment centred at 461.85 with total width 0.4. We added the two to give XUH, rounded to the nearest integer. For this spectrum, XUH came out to 7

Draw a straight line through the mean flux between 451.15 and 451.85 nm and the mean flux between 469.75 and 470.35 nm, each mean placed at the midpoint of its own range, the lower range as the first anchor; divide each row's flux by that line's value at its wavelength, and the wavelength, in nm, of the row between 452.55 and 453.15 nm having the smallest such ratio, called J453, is 453.1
